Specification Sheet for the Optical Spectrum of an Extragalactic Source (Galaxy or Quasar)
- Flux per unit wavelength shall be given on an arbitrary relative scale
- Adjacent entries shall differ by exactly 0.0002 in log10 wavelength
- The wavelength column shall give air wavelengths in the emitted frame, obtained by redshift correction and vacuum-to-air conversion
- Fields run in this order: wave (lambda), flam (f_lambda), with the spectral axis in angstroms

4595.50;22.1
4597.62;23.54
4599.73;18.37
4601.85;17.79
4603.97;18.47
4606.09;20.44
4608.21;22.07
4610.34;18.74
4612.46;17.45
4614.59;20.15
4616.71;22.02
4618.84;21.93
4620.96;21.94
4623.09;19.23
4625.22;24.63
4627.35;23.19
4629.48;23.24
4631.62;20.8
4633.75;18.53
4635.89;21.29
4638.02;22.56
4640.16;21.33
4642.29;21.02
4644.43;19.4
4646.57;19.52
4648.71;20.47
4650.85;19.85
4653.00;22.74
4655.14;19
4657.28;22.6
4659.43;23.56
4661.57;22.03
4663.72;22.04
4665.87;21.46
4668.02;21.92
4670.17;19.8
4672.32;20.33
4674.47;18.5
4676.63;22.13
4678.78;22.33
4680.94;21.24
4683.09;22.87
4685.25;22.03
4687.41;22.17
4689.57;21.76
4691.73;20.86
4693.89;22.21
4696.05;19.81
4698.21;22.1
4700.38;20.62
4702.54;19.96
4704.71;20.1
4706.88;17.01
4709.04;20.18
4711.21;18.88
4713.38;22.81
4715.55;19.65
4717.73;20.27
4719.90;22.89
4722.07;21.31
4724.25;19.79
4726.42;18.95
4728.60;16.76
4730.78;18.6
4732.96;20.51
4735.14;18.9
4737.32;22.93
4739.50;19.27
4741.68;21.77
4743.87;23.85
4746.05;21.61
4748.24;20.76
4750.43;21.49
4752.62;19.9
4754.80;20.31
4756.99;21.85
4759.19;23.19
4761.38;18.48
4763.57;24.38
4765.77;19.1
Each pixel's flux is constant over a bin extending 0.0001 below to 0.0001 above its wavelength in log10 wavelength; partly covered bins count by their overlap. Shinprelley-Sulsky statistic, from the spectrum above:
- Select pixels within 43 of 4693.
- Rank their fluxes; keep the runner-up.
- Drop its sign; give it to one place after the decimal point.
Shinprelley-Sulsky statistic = 22.9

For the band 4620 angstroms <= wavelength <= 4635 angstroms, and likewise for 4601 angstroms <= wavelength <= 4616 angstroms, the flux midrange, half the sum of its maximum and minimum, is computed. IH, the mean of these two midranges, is 20.7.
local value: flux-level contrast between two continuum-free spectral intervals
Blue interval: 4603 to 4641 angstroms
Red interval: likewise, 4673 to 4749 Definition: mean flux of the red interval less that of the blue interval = -0.3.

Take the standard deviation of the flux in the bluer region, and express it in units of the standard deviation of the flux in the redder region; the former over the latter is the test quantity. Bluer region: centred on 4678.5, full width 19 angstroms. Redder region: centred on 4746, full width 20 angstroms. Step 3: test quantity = 0.99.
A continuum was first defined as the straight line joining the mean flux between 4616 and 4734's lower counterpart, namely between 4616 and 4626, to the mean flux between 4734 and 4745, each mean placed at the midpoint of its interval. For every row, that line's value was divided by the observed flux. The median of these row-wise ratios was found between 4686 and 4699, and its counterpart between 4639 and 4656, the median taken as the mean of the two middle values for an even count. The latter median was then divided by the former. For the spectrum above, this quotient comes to 1.10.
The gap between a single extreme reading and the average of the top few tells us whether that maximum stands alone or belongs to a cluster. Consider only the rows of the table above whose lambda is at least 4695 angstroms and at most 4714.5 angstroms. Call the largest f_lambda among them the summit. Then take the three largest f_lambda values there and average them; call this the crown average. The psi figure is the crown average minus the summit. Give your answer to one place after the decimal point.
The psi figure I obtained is -1.0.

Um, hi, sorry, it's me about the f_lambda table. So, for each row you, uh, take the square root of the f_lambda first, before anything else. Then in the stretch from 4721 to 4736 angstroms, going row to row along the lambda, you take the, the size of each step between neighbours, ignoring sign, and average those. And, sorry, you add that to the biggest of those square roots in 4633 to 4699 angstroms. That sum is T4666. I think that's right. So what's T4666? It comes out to 5.04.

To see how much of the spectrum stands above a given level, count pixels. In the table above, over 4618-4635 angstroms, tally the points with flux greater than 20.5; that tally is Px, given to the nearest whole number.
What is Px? 6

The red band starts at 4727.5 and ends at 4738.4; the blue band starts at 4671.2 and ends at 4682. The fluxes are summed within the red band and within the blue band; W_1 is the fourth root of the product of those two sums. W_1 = 10.1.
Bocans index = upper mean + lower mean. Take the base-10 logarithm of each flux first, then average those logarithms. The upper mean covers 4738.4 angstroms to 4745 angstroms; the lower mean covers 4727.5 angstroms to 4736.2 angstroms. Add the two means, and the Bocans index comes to 2.60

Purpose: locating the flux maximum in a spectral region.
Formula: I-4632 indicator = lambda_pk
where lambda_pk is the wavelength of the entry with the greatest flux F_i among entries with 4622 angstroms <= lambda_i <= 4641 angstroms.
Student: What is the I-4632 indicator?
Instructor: 4625.22 angstroms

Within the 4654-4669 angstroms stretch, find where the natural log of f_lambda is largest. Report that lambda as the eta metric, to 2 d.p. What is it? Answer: 4659.43 angstroms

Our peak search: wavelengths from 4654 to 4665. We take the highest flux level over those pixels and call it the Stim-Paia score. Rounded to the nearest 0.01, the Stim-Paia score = 23.56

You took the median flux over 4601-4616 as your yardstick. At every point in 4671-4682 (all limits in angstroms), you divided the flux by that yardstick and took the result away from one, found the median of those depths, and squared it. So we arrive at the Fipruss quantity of 0.018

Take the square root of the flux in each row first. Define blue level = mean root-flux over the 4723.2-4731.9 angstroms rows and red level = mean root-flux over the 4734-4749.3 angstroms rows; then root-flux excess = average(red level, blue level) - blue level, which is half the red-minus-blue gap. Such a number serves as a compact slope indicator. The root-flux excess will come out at 0.15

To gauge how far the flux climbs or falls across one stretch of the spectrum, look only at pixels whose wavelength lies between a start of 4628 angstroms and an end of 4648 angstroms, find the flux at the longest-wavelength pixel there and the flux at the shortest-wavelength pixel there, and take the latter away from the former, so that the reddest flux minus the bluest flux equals -3.7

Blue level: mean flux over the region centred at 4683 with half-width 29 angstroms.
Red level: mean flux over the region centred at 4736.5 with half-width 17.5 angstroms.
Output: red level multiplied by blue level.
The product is 432.6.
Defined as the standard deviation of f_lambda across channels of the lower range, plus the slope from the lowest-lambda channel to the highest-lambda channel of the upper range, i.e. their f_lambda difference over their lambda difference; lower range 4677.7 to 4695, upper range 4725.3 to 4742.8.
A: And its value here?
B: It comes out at 0.8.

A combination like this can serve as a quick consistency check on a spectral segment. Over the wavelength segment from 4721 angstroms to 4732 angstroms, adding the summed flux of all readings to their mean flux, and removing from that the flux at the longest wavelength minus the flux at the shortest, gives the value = 117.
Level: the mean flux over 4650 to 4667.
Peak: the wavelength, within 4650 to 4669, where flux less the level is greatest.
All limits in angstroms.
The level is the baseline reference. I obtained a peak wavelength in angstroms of 4659.43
